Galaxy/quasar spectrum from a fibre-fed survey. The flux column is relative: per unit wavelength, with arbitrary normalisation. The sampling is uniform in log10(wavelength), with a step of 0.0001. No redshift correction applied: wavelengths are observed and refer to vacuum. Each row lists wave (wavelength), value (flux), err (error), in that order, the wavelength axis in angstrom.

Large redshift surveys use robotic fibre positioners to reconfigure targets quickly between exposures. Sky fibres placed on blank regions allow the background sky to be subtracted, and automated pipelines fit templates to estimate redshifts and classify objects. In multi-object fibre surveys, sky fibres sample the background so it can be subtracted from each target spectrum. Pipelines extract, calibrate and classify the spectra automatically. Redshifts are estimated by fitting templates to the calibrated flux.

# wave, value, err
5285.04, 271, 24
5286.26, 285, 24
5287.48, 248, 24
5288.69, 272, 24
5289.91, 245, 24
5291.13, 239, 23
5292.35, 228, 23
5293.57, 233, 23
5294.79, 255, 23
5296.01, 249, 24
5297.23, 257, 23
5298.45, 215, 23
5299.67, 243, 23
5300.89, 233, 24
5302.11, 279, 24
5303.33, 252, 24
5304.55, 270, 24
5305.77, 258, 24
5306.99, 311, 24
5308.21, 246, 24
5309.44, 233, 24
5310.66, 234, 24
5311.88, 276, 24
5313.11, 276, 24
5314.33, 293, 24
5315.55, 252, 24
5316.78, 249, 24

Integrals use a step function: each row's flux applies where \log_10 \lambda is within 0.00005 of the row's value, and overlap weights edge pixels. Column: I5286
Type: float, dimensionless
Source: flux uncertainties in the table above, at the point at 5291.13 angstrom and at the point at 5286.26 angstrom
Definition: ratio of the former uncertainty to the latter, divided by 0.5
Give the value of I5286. 1.92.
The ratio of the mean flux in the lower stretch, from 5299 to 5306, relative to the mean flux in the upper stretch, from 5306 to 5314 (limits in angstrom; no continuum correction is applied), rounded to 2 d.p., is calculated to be 0.97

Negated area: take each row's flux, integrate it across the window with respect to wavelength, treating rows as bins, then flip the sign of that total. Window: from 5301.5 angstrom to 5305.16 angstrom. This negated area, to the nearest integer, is -978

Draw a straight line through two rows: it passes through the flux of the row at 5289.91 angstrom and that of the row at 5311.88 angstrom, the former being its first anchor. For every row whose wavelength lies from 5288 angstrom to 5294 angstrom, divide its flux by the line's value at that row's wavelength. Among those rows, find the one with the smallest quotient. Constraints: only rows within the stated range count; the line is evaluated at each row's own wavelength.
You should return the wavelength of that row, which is 5292.35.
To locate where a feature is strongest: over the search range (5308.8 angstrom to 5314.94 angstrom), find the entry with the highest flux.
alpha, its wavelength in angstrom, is 5314.33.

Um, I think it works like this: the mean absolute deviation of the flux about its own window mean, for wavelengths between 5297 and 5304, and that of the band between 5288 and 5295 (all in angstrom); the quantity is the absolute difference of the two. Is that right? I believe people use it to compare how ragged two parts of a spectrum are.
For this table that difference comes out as 4.1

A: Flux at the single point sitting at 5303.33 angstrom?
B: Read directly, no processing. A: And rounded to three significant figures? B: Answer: 252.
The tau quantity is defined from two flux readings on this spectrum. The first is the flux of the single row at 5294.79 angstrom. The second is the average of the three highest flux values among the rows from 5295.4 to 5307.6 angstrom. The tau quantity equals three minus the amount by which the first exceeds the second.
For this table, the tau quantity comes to 35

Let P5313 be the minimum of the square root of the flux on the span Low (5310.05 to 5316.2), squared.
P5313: 234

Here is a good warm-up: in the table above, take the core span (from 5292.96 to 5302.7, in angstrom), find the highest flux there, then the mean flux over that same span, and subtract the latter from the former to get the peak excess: 34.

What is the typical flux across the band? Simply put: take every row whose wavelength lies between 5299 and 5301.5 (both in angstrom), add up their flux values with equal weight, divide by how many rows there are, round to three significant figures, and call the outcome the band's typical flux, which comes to 238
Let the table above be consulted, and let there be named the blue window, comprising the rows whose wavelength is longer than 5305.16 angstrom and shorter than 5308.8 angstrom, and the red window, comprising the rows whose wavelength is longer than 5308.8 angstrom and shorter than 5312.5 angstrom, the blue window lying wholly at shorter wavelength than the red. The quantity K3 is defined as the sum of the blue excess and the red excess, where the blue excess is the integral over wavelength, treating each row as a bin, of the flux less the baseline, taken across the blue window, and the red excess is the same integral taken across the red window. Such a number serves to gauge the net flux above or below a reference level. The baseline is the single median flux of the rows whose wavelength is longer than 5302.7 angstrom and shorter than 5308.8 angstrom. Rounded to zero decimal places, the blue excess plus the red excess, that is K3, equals 12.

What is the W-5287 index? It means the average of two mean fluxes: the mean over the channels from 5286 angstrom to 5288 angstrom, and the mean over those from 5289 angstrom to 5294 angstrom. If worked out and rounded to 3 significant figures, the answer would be 251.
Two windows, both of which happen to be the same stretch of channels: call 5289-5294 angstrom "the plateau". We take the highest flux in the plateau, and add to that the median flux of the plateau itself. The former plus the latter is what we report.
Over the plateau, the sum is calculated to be 481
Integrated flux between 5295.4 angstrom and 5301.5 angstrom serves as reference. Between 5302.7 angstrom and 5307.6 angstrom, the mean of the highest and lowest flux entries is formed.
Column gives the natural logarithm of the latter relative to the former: -1.6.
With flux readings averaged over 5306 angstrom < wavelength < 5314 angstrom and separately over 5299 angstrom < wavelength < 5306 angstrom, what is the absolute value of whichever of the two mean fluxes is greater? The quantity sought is 263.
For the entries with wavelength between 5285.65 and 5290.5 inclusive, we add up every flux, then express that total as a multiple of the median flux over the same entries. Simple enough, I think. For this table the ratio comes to 4.04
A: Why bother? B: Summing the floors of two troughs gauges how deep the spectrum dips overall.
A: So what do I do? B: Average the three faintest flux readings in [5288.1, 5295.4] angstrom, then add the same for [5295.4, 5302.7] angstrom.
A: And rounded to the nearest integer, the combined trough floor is 464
